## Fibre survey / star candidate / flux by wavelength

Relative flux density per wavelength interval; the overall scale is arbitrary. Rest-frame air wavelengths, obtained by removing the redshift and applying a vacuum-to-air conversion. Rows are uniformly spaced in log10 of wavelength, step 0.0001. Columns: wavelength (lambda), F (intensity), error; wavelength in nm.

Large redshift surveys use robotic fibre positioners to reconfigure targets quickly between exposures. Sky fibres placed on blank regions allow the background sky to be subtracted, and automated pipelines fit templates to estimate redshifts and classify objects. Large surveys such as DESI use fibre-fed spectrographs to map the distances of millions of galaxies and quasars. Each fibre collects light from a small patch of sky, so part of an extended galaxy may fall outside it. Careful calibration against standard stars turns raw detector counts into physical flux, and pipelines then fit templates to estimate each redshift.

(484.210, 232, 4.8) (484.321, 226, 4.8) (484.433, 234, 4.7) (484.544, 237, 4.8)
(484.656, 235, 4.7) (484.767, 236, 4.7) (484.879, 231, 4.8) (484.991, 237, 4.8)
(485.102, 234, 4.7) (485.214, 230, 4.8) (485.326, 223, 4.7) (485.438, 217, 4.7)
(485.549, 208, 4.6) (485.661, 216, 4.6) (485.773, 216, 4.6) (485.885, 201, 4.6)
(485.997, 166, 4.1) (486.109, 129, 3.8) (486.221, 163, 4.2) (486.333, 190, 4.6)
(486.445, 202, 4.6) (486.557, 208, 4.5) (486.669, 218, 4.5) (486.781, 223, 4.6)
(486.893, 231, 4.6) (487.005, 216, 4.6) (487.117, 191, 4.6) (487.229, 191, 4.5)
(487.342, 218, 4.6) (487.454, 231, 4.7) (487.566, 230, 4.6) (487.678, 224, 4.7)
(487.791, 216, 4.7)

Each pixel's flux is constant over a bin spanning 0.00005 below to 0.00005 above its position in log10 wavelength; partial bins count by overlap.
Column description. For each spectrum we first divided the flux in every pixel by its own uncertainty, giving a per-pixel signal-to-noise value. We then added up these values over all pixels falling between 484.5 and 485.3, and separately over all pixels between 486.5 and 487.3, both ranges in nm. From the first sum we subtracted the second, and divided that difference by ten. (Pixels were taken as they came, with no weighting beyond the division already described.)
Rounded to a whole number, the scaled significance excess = 2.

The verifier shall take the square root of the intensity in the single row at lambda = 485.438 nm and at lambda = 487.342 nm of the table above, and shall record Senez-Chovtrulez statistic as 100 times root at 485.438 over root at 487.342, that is 100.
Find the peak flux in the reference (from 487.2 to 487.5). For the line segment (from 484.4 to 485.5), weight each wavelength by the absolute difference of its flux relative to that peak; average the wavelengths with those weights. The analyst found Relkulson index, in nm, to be 485.04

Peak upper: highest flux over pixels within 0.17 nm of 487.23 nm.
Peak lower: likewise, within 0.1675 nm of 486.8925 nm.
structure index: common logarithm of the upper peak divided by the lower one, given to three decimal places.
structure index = -0.025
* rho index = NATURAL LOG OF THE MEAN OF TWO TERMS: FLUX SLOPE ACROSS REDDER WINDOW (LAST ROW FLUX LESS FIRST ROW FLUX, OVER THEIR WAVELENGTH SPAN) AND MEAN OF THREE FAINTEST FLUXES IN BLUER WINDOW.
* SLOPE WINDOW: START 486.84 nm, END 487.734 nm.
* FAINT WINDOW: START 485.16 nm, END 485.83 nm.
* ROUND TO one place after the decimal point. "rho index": 4.6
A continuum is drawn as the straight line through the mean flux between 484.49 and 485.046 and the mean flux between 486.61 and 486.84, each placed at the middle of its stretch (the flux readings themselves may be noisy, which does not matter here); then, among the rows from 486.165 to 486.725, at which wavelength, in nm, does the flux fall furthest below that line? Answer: 486.221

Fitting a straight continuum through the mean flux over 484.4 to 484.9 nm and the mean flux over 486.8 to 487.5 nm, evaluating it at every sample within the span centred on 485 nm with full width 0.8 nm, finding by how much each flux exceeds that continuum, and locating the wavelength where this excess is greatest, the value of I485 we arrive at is 484.991 nm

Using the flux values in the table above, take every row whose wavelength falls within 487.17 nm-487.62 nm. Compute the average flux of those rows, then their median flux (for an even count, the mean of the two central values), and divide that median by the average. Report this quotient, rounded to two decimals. 1.03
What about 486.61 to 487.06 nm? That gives 0.99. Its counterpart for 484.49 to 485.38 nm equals 1.01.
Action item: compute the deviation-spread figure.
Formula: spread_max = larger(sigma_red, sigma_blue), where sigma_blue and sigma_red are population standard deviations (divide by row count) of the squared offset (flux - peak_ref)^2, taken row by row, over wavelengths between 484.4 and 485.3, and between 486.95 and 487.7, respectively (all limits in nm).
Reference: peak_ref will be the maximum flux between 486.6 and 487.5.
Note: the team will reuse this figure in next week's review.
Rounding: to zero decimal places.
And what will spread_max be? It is 687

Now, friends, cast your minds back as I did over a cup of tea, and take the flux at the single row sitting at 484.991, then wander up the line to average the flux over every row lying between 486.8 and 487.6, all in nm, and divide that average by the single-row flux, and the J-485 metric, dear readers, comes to 0.91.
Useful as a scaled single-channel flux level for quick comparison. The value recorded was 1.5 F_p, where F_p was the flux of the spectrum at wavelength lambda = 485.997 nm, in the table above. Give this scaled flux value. 249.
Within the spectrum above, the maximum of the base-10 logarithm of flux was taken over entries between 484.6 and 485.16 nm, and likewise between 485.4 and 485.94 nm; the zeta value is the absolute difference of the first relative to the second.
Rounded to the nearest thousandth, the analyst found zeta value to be 0.038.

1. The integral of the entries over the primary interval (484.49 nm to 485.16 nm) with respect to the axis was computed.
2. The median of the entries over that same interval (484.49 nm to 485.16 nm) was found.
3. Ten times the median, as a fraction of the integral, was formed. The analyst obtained 15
